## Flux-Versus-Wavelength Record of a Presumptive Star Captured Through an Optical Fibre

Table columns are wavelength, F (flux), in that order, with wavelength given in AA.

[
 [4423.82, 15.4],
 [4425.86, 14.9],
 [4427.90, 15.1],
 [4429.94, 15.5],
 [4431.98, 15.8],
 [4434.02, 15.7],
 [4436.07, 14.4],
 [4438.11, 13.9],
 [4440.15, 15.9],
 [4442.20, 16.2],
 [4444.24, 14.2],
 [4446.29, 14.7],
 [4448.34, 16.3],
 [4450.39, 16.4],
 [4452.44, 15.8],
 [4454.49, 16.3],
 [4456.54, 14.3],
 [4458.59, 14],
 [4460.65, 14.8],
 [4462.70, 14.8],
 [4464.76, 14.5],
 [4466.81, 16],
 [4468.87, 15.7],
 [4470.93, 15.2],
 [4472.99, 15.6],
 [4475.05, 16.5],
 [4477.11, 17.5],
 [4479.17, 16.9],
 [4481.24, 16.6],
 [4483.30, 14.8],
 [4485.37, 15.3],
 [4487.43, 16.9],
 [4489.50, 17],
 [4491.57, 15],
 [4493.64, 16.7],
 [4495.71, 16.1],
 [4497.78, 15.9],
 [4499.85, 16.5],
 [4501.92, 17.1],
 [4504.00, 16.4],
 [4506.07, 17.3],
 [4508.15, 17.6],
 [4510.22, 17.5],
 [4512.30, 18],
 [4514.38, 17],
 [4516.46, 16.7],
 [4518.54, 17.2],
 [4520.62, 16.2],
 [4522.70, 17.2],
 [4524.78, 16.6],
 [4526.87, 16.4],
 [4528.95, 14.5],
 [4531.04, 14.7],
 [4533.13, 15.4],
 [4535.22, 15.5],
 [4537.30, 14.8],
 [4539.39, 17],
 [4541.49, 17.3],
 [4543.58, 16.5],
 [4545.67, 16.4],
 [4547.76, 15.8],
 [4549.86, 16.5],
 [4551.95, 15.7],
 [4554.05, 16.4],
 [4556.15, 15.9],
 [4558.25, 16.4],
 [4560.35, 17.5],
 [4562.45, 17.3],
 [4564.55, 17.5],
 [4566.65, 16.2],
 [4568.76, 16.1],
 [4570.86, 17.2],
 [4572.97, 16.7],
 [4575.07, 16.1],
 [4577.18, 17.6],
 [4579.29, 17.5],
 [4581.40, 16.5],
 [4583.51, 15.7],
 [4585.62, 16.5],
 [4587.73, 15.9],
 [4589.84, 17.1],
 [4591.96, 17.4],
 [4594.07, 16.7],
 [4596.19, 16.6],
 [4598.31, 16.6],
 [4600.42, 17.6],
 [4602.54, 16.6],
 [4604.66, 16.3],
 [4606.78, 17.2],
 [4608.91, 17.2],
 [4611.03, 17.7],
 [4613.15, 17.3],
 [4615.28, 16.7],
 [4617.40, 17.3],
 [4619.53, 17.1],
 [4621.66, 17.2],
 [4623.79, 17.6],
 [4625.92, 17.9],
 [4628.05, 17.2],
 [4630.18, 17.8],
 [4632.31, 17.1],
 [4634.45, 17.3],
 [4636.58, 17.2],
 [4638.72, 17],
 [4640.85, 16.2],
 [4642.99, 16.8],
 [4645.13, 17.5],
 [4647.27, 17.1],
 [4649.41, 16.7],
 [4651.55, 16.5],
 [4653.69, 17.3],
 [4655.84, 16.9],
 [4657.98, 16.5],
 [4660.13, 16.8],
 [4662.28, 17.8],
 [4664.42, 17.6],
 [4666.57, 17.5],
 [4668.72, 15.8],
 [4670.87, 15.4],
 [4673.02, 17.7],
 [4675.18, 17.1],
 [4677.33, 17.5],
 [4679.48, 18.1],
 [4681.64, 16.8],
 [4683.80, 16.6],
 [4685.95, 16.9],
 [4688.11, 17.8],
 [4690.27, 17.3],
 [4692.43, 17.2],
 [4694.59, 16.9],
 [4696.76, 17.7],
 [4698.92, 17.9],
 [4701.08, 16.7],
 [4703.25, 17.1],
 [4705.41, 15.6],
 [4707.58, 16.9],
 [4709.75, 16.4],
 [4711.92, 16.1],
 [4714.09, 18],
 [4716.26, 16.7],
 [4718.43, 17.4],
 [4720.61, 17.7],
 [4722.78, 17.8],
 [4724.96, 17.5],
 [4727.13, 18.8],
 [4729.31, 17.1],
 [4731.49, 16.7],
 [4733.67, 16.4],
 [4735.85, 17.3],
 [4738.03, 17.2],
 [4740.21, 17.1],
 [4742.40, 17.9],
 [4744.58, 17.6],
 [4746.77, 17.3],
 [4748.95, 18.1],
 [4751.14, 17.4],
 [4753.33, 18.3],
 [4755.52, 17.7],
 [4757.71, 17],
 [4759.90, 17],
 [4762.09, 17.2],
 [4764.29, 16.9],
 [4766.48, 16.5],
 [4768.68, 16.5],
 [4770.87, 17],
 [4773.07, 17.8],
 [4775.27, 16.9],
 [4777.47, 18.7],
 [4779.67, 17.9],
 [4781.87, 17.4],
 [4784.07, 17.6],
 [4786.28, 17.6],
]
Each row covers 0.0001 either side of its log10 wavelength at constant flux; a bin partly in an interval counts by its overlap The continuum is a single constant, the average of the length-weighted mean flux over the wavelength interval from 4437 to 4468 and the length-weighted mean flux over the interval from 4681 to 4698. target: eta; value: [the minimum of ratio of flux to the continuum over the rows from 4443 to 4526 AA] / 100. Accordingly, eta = 0.0086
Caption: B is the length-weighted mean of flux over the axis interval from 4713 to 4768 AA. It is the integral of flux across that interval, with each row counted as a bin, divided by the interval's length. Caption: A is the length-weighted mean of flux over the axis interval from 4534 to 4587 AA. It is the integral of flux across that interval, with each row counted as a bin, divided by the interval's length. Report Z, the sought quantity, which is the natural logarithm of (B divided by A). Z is 0.052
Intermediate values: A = 16.5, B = 17.4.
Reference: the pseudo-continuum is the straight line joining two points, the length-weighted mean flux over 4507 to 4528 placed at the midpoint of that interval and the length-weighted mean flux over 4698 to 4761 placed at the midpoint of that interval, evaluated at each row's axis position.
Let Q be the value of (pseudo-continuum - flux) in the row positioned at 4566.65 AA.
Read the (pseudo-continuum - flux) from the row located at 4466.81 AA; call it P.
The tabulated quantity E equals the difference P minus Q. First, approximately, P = 1.0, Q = 0.9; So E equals 0.1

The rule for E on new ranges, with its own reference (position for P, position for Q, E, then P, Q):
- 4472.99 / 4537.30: -0.9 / 1.4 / 2.3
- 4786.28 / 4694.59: -0.6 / -0.3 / 0.3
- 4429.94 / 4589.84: 1.4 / 1.4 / 0.0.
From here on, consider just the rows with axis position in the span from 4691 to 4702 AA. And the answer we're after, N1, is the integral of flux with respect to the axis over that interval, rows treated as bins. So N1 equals 190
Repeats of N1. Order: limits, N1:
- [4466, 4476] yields 158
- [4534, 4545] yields 178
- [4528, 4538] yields 150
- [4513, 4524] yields 186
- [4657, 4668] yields 189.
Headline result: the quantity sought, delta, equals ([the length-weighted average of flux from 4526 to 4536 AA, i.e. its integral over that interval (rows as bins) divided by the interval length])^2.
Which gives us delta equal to 233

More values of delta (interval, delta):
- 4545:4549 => 259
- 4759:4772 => 284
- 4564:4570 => 274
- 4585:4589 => 264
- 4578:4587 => 274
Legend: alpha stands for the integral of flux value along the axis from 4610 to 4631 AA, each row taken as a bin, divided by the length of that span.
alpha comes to 17.4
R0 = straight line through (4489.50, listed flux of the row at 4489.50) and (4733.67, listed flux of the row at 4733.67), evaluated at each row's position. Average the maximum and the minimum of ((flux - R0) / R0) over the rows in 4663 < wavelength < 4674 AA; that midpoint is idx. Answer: 0.00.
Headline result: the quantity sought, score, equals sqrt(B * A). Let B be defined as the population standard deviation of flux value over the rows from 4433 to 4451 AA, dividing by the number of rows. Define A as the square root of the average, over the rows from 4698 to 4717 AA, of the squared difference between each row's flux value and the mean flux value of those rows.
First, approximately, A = 0.7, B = 0.94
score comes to 0.83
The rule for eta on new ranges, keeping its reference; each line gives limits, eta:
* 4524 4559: 0.0090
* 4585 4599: 0.0098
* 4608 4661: 0.0100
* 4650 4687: 0.0095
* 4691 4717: 0.0096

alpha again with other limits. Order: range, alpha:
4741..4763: 17.5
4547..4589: 16.6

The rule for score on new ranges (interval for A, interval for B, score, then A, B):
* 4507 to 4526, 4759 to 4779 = 0.58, 0.5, 0.65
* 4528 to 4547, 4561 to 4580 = 0.77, 1.0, 0.60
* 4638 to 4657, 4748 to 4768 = 0.46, 0.4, 0.56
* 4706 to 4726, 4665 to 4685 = 0.73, 0.6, 0.84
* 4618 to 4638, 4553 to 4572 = 0.42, 0.3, 0.61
